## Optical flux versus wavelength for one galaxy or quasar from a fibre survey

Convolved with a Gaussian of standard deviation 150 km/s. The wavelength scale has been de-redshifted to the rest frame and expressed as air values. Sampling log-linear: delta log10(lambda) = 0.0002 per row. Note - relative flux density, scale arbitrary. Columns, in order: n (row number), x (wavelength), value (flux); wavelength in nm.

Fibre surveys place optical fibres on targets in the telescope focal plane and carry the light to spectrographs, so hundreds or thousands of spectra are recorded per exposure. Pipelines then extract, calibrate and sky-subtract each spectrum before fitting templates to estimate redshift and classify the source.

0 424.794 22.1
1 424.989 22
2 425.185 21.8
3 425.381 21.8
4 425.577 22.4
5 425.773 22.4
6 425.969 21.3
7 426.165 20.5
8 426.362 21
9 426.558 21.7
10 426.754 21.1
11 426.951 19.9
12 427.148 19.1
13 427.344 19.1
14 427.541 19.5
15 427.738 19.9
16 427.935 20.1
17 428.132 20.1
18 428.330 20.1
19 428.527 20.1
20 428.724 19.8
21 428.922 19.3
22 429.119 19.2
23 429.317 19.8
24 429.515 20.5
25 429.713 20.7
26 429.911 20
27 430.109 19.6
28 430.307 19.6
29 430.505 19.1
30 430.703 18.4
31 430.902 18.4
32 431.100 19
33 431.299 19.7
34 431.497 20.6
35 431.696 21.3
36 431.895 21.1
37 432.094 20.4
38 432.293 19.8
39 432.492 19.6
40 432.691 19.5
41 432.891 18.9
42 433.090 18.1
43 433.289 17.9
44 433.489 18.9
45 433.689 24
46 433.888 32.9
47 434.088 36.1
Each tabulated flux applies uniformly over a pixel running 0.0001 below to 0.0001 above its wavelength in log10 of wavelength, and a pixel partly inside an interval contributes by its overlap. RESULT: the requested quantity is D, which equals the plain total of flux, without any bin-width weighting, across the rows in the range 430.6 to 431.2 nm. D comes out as 56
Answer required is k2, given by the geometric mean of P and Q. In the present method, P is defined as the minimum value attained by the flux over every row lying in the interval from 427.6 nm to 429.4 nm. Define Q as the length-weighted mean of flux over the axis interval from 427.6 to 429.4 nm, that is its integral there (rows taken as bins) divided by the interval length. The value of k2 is 19.5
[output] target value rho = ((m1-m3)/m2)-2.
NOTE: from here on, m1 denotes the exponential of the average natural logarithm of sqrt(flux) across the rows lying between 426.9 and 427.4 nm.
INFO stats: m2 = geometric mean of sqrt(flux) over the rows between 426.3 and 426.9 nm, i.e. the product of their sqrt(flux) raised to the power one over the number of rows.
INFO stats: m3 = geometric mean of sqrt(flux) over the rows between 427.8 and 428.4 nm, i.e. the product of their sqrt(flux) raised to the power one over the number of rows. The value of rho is -2.02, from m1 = 4.400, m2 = 4.61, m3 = 4.48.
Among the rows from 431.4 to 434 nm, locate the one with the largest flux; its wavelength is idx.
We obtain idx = 433.888 nm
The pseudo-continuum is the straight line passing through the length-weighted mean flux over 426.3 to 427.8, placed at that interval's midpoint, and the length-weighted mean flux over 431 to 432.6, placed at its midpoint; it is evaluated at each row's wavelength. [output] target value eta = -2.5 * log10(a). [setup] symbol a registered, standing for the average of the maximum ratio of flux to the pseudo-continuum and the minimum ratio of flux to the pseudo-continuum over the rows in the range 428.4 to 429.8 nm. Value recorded 0.01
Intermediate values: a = 0.99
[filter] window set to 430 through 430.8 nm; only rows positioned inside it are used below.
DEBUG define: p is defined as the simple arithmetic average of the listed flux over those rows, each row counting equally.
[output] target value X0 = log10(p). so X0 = 1.283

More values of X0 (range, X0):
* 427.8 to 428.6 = 1.303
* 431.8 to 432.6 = 1.306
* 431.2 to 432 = 1.315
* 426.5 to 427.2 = 1.311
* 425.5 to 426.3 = 1.335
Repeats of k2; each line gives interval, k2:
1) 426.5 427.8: 19.5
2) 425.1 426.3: 21.1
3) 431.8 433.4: 18.6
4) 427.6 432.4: 19.1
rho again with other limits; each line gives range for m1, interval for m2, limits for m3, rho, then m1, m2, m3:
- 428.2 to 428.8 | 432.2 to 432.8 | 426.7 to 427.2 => -2.00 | 4.472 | 4.43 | 4.47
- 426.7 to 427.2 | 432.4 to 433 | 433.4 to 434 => -2.11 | 4.474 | 4.40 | 4.96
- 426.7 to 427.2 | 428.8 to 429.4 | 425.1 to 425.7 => -2.05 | 4.474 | 4.41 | 4.69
